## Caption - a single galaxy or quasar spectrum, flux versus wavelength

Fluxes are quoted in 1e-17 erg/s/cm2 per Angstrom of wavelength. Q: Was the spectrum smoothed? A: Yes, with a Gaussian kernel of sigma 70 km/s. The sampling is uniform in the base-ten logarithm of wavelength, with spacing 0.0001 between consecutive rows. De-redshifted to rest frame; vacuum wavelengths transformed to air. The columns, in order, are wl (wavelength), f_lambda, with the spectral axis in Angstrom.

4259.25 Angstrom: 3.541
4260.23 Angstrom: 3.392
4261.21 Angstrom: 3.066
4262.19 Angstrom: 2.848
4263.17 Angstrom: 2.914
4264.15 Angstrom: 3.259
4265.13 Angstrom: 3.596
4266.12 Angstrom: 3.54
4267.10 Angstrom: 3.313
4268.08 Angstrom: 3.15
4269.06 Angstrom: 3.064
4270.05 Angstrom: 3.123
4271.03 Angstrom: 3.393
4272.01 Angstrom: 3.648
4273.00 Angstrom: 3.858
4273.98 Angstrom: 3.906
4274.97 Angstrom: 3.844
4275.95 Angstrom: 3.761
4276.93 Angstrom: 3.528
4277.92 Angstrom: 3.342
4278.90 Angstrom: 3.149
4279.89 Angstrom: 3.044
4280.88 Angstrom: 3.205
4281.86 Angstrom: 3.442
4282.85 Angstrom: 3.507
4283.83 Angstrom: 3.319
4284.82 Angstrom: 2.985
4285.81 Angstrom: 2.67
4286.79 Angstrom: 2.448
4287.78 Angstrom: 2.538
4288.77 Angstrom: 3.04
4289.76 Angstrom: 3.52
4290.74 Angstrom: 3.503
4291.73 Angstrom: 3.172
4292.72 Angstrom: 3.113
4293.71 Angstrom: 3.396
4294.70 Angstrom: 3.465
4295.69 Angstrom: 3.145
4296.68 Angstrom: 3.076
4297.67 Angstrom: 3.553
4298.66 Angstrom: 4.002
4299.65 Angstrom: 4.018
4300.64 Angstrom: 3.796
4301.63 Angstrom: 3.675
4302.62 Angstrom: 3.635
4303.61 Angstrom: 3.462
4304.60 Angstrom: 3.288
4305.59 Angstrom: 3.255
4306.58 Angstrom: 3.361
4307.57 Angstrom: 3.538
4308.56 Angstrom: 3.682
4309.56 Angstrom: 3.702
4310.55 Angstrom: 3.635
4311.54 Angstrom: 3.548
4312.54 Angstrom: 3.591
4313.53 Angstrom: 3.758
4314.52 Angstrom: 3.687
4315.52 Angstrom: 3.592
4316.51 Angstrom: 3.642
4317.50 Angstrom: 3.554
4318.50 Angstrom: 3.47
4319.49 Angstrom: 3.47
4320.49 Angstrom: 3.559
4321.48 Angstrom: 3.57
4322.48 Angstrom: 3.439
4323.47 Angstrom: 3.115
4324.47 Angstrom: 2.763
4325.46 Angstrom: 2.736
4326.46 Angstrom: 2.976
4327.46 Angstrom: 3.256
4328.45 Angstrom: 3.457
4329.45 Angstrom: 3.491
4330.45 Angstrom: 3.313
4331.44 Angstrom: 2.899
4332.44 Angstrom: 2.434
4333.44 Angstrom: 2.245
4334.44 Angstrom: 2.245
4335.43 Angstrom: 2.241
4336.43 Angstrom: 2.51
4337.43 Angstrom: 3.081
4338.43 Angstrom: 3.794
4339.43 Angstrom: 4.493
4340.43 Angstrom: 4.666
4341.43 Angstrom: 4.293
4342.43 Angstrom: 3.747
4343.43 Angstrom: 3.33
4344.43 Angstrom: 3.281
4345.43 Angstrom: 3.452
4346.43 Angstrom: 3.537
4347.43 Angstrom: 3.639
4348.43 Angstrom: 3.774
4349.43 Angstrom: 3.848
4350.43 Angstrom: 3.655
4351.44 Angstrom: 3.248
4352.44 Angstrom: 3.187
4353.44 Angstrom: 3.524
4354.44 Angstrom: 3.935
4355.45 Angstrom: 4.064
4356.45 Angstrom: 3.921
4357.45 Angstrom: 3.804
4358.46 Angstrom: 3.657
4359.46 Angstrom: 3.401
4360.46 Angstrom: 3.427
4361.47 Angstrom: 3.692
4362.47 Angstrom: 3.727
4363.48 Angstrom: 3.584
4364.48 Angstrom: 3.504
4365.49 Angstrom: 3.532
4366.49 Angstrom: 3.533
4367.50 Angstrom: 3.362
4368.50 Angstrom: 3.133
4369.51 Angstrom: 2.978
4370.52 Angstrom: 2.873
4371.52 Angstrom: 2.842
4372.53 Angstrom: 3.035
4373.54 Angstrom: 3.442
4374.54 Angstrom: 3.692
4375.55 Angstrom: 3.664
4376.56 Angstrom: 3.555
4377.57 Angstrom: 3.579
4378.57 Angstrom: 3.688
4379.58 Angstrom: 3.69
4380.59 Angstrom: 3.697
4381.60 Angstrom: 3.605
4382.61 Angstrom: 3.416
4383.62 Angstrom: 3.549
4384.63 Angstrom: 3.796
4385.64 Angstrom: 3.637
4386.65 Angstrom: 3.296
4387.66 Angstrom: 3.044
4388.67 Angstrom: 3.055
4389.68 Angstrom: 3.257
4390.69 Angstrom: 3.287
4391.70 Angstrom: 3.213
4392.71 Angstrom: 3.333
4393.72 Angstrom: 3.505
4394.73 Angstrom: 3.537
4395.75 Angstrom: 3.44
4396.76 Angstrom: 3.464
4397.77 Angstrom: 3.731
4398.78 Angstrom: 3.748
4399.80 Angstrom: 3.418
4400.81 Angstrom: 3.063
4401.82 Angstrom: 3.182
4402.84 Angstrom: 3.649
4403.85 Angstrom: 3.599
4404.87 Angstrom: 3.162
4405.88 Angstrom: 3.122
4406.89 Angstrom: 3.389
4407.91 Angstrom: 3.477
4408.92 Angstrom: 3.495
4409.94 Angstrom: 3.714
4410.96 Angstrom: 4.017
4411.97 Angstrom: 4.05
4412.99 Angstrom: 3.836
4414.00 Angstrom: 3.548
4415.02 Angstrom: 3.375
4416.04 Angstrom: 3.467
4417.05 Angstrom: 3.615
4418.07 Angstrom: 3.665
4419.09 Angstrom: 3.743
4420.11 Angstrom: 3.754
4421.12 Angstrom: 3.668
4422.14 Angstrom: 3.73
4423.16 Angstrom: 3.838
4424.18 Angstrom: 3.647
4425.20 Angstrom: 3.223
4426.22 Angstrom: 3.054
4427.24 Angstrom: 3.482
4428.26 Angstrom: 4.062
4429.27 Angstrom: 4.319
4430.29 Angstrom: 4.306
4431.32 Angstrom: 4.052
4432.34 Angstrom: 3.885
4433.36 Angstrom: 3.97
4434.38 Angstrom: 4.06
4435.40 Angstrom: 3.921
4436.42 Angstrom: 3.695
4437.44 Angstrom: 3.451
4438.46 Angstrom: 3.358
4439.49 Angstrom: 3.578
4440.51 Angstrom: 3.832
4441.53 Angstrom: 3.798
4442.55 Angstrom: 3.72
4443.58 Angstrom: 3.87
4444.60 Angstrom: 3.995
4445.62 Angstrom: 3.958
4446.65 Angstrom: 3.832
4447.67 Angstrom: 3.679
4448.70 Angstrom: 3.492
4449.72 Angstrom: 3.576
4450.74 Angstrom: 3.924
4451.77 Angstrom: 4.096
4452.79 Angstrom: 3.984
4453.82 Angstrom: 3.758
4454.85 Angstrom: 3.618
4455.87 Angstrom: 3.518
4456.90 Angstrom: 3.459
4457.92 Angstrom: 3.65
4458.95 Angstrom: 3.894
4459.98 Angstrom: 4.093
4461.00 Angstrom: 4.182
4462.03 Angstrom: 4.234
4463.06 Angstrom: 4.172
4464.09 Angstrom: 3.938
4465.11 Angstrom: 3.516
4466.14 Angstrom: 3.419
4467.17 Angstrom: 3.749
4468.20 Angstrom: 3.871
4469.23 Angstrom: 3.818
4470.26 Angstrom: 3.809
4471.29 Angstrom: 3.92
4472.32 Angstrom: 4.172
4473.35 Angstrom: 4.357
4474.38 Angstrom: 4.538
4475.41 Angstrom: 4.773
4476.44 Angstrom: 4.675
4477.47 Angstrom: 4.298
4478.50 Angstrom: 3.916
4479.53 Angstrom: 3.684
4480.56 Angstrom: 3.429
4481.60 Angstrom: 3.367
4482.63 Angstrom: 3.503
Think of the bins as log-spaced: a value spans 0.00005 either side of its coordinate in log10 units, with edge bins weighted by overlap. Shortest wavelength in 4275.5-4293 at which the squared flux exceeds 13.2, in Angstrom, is 4275.95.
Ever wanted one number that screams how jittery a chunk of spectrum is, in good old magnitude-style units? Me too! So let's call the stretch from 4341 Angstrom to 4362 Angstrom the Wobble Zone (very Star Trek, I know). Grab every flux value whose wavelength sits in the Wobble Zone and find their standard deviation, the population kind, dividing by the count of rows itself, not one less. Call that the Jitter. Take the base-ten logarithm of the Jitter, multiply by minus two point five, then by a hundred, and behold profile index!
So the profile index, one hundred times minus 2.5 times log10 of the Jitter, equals 139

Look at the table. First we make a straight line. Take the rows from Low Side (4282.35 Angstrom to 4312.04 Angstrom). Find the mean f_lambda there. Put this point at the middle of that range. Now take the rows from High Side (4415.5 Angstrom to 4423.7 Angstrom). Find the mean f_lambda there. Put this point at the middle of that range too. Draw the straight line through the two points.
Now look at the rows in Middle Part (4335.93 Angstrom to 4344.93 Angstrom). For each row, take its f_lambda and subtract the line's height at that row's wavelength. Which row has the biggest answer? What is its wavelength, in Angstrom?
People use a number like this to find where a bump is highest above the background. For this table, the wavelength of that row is 4340.43 Angstrom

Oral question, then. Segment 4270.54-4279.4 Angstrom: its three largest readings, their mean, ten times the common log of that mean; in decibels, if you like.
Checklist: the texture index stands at 5.9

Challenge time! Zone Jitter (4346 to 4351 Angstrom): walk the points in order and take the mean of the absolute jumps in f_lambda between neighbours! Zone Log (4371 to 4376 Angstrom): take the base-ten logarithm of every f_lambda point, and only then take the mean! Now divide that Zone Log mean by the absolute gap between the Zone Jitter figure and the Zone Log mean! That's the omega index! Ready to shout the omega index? 1.3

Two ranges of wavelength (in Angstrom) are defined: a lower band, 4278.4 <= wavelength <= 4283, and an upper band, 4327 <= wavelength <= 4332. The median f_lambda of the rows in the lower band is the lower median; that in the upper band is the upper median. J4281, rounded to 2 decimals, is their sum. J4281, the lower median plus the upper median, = 6.52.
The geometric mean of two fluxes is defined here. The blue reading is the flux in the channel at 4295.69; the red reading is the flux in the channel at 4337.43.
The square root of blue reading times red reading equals 3.1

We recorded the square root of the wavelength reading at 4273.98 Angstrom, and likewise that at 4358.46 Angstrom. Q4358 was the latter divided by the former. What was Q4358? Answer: 0.97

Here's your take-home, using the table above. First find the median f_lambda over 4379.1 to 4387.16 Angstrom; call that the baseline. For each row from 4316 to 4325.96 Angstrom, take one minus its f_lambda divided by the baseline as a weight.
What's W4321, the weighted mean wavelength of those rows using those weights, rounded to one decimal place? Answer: 4323.7 Angstrom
